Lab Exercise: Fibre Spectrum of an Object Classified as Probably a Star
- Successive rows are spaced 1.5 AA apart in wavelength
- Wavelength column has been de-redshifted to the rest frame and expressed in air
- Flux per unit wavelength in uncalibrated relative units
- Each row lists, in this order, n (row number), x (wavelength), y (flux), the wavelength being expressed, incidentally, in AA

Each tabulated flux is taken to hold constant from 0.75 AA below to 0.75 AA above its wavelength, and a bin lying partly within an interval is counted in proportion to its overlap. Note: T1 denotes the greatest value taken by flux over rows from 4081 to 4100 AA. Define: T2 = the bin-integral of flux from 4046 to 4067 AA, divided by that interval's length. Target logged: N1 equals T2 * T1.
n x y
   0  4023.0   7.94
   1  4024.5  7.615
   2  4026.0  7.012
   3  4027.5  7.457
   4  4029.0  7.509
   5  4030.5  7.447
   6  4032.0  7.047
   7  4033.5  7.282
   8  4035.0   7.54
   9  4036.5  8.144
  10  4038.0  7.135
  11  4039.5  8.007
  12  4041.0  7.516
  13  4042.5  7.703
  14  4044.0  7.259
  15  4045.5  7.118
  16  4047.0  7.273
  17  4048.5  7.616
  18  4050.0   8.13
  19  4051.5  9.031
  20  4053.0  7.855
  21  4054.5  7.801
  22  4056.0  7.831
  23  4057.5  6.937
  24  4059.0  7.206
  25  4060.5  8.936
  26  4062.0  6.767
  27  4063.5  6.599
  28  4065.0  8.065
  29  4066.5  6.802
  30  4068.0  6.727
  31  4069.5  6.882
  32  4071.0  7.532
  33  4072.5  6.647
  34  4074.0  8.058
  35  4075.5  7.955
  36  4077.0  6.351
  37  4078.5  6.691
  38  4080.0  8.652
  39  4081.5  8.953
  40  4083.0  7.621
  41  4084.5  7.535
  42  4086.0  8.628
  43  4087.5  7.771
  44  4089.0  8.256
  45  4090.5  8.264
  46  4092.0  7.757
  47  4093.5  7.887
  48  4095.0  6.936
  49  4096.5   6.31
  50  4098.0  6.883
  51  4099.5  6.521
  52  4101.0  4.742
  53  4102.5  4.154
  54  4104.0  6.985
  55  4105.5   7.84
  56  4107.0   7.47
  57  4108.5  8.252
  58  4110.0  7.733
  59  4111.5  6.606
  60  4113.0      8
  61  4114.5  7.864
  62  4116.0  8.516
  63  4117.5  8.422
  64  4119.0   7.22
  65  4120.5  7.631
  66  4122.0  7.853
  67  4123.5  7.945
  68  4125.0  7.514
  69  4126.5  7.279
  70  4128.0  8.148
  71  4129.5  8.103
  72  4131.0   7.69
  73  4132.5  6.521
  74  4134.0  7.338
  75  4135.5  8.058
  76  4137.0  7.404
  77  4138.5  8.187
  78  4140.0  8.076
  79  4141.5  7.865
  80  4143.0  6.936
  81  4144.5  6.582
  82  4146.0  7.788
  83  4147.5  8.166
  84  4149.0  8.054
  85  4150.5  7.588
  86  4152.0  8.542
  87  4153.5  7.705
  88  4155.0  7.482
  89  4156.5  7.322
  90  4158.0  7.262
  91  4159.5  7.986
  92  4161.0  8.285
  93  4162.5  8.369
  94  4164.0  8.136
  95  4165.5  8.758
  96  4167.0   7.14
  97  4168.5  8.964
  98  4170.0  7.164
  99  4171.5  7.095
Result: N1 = 68.4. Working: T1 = 8.953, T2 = 7.64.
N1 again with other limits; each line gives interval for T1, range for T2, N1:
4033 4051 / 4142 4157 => 62.1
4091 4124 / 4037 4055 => 65.6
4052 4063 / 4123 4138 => 67.9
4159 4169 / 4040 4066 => 68.3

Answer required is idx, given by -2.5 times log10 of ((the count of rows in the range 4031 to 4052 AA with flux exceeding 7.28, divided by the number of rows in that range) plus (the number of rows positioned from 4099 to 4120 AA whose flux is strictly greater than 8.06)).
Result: -1.40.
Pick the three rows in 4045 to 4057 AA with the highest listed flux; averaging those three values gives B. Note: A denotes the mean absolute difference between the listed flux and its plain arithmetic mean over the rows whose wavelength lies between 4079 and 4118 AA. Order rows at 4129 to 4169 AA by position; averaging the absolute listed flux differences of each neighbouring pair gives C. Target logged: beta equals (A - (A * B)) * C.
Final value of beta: -3.7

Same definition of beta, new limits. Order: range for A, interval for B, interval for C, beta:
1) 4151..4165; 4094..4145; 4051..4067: -2.8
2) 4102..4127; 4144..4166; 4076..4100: -3.0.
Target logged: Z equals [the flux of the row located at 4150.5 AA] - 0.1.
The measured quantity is 7.49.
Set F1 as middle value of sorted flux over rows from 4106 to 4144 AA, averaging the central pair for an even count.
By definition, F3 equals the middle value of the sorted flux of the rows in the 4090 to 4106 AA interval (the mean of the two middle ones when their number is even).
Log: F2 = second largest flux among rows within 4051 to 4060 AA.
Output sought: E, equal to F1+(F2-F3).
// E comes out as 8.77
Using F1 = 7.85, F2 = 7.855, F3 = 6.94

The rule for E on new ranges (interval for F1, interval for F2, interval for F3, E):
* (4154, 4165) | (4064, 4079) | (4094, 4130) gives 8.47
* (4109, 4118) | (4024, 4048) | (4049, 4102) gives 8.32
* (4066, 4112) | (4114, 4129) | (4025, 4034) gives 8.59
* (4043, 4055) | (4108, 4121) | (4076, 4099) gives 8.37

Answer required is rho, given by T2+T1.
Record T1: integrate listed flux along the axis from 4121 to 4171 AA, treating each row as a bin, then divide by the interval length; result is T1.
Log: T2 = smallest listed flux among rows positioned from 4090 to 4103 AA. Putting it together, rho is 11.9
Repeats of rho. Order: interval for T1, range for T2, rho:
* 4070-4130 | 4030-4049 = 14.5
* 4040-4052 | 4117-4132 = 14.9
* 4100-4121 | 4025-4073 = 13.8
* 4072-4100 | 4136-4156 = 14.2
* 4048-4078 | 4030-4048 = 14.5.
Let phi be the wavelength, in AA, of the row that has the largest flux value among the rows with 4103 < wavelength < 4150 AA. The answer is 4116.0 AA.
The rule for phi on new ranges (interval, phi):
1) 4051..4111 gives 4051.5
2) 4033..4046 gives 4036.5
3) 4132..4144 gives 4138.5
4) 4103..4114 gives 4108.5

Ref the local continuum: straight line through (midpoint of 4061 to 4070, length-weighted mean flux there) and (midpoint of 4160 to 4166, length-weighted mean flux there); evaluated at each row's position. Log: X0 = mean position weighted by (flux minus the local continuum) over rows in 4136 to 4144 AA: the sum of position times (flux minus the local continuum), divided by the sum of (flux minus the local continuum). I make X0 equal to 4141.3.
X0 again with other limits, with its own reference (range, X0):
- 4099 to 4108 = 4101.6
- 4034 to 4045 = 4039.1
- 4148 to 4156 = 4153.1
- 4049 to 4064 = 4053.9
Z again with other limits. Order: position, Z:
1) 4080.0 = 8.55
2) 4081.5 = 8.85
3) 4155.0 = 7.38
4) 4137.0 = 7.30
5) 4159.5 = 7.89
